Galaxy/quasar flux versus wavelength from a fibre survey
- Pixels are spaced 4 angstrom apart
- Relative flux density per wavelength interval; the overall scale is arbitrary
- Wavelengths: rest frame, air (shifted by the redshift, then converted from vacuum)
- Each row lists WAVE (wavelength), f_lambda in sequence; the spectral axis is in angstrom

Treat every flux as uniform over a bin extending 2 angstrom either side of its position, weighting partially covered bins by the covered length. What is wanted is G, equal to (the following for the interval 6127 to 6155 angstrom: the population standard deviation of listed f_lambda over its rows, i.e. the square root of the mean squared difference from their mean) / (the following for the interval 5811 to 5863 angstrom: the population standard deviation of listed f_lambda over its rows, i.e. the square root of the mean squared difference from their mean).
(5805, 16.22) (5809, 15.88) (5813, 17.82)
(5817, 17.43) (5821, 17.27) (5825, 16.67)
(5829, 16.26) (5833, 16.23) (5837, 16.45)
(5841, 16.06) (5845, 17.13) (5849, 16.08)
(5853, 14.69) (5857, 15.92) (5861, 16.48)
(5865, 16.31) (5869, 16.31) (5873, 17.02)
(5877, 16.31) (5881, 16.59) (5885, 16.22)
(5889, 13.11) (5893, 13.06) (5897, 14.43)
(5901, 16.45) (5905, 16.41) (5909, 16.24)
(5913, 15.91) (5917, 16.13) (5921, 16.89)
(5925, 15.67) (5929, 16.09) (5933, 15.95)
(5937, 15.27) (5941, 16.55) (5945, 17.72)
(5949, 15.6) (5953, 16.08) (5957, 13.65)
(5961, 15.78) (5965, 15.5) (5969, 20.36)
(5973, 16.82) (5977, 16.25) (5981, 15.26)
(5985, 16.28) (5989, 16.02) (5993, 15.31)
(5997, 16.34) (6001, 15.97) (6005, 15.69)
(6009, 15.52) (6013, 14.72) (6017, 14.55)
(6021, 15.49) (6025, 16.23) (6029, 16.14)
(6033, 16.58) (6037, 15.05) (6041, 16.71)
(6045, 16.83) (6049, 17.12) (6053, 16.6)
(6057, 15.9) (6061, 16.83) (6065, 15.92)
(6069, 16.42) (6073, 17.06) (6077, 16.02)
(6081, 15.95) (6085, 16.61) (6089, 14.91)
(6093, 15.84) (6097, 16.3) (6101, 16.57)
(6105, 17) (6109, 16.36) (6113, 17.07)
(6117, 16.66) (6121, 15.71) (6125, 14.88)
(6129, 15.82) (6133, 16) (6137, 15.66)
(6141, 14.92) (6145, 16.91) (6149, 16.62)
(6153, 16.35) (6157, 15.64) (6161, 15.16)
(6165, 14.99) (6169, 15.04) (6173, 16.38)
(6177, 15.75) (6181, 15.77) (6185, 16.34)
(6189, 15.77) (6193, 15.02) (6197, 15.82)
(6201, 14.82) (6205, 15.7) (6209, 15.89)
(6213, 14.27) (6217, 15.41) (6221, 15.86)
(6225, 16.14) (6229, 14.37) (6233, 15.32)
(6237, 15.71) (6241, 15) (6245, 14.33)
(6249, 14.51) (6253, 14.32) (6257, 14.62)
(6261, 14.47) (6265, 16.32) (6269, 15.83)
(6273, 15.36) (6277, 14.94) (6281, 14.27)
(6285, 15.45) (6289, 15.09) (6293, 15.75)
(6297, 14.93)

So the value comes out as 0.80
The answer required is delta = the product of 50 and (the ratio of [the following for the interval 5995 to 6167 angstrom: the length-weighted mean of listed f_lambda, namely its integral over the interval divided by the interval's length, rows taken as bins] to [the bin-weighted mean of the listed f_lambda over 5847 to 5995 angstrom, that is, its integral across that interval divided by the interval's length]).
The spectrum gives 50.2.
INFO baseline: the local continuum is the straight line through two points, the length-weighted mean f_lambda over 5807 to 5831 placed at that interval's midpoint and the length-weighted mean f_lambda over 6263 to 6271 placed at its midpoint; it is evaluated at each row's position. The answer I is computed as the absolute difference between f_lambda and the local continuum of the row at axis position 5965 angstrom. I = 1.1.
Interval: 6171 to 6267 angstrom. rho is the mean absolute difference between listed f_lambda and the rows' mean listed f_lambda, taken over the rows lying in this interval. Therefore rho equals 0.63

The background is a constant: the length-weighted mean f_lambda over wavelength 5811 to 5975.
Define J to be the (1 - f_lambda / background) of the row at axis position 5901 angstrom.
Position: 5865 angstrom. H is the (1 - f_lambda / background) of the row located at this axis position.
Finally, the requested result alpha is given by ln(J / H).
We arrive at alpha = 0.7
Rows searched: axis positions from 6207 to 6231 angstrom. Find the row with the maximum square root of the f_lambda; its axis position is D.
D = 6225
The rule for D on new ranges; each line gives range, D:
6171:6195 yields 6173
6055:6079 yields 6073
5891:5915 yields 5901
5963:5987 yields 5969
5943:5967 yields 5945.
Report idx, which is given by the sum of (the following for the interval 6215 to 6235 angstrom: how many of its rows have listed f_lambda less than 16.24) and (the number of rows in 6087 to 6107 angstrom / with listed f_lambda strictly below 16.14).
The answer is 7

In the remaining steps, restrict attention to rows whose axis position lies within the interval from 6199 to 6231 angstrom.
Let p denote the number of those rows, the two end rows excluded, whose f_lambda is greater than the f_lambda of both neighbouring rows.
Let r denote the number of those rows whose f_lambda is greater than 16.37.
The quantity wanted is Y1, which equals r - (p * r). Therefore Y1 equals 0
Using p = 2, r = 0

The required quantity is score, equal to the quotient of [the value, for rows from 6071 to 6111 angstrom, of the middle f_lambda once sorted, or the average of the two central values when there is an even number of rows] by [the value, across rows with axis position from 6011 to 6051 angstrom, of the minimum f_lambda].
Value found 1.12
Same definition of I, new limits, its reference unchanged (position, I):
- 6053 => 0.1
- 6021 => 1.0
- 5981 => 1.3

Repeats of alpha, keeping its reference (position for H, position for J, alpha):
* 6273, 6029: -3.3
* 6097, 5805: -0.9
